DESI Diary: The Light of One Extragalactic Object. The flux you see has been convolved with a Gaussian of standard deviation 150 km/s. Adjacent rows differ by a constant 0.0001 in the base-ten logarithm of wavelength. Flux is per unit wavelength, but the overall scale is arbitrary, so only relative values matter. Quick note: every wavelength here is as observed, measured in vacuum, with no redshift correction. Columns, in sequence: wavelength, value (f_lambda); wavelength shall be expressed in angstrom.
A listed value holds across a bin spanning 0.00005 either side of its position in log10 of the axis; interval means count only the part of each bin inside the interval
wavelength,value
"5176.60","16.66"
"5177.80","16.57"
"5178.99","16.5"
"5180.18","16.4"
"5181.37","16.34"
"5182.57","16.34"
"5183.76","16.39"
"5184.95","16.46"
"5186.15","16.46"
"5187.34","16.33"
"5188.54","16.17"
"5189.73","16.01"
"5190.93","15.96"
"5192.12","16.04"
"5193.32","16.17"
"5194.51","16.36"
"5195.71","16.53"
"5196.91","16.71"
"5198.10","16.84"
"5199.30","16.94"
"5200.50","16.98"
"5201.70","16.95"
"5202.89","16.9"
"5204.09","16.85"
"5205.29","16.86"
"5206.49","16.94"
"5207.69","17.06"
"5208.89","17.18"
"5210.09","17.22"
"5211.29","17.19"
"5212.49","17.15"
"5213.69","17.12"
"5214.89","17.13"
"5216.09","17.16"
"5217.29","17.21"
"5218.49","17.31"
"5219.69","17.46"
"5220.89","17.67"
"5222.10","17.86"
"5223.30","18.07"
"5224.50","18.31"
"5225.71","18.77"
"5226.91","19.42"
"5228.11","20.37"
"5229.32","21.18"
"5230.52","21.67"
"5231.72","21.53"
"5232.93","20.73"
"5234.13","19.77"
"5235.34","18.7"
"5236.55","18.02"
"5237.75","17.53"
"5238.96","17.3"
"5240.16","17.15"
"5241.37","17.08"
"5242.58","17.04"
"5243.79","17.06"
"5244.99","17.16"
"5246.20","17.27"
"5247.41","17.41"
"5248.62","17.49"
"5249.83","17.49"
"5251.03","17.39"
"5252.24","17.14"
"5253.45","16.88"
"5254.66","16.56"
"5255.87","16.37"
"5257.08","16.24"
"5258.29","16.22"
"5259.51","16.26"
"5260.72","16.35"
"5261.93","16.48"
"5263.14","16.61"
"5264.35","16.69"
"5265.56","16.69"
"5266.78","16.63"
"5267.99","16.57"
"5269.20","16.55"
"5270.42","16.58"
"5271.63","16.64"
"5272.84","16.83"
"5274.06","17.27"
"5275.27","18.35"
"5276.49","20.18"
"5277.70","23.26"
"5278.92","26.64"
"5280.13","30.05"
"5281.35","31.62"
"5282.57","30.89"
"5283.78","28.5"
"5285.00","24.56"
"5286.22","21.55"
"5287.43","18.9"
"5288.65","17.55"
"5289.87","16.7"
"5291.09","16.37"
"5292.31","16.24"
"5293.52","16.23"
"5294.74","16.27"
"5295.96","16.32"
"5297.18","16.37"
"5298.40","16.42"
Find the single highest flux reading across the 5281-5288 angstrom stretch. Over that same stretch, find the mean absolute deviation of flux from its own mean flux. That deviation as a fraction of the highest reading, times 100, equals 14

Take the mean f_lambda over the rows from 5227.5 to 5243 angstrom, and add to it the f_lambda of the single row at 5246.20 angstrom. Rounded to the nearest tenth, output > 36.4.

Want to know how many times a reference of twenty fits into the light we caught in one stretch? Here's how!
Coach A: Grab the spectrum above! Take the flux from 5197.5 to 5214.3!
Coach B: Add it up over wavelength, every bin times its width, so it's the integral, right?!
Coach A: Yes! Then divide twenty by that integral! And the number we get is 0.070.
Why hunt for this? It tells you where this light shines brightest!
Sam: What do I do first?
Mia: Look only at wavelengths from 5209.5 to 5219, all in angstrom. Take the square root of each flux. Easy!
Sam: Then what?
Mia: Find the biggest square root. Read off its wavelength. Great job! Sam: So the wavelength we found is 5218.49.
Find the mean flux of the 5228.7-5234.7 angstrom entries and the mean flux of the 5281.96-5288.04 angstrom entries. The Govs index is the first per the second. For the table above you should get 0.84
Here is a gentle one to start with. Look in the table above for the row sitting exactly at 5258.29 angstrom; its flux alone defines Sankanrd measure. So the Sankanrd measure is 16.22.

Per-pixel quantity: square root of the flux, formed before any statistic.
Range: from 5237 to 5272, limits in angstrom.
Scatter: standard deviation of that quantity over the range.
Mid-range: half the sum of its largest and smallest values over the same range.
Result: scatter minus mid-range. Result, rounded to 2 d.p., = -4.06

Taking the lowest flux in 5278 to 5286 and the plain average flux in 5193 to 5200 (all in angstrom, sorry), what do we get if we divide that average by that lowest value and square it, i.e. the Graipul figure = 0.46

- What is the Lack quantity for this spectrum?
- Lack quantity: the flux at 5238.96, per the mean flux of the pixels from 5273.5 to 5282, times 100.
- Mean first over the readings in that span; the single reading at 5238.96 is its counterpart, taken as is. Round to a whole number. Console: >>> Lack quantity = 72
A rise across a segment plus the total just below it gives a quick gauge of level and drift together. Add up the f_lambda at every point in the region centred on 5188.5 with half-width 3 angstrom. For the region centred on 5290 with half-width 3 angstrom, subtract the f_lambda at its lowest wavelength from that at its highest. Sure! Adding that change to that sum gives 78.3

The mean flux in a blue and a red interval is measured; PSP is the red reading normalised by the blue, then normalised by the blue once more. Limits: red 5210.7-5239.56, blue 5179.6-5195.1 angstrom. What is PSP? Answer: 0.070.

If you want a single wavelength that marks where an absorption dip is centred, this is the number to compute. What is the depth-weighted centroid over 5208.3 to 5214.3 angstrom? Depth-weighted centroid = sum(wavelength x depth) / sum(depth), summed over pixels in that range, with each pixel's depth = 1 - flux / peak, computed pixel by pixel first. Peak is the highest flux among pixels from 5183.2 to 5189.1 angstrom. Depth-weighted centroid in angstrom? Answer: 5211.2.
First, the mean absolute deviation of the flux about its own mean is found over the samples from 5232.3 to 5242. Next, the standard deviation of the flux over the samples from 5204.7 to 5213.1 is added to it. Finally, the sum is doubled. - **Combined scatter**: 2.4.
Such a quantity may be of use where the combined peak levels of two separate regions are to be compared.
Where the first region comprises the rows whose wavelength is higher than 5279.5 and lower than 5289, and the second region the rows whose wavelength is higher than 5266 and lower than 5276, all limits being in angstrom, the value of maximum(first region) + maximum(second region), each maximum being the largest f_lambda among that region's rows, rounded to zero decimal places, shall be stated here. 50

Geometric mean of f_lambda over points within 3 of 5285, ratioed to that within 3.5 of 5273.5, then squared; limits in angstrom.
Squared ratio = 1.94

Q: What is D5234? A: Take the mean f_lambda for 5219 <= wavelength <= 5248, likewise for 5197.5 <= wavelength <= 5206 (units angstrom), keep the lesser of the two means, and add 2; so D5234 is 18.9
